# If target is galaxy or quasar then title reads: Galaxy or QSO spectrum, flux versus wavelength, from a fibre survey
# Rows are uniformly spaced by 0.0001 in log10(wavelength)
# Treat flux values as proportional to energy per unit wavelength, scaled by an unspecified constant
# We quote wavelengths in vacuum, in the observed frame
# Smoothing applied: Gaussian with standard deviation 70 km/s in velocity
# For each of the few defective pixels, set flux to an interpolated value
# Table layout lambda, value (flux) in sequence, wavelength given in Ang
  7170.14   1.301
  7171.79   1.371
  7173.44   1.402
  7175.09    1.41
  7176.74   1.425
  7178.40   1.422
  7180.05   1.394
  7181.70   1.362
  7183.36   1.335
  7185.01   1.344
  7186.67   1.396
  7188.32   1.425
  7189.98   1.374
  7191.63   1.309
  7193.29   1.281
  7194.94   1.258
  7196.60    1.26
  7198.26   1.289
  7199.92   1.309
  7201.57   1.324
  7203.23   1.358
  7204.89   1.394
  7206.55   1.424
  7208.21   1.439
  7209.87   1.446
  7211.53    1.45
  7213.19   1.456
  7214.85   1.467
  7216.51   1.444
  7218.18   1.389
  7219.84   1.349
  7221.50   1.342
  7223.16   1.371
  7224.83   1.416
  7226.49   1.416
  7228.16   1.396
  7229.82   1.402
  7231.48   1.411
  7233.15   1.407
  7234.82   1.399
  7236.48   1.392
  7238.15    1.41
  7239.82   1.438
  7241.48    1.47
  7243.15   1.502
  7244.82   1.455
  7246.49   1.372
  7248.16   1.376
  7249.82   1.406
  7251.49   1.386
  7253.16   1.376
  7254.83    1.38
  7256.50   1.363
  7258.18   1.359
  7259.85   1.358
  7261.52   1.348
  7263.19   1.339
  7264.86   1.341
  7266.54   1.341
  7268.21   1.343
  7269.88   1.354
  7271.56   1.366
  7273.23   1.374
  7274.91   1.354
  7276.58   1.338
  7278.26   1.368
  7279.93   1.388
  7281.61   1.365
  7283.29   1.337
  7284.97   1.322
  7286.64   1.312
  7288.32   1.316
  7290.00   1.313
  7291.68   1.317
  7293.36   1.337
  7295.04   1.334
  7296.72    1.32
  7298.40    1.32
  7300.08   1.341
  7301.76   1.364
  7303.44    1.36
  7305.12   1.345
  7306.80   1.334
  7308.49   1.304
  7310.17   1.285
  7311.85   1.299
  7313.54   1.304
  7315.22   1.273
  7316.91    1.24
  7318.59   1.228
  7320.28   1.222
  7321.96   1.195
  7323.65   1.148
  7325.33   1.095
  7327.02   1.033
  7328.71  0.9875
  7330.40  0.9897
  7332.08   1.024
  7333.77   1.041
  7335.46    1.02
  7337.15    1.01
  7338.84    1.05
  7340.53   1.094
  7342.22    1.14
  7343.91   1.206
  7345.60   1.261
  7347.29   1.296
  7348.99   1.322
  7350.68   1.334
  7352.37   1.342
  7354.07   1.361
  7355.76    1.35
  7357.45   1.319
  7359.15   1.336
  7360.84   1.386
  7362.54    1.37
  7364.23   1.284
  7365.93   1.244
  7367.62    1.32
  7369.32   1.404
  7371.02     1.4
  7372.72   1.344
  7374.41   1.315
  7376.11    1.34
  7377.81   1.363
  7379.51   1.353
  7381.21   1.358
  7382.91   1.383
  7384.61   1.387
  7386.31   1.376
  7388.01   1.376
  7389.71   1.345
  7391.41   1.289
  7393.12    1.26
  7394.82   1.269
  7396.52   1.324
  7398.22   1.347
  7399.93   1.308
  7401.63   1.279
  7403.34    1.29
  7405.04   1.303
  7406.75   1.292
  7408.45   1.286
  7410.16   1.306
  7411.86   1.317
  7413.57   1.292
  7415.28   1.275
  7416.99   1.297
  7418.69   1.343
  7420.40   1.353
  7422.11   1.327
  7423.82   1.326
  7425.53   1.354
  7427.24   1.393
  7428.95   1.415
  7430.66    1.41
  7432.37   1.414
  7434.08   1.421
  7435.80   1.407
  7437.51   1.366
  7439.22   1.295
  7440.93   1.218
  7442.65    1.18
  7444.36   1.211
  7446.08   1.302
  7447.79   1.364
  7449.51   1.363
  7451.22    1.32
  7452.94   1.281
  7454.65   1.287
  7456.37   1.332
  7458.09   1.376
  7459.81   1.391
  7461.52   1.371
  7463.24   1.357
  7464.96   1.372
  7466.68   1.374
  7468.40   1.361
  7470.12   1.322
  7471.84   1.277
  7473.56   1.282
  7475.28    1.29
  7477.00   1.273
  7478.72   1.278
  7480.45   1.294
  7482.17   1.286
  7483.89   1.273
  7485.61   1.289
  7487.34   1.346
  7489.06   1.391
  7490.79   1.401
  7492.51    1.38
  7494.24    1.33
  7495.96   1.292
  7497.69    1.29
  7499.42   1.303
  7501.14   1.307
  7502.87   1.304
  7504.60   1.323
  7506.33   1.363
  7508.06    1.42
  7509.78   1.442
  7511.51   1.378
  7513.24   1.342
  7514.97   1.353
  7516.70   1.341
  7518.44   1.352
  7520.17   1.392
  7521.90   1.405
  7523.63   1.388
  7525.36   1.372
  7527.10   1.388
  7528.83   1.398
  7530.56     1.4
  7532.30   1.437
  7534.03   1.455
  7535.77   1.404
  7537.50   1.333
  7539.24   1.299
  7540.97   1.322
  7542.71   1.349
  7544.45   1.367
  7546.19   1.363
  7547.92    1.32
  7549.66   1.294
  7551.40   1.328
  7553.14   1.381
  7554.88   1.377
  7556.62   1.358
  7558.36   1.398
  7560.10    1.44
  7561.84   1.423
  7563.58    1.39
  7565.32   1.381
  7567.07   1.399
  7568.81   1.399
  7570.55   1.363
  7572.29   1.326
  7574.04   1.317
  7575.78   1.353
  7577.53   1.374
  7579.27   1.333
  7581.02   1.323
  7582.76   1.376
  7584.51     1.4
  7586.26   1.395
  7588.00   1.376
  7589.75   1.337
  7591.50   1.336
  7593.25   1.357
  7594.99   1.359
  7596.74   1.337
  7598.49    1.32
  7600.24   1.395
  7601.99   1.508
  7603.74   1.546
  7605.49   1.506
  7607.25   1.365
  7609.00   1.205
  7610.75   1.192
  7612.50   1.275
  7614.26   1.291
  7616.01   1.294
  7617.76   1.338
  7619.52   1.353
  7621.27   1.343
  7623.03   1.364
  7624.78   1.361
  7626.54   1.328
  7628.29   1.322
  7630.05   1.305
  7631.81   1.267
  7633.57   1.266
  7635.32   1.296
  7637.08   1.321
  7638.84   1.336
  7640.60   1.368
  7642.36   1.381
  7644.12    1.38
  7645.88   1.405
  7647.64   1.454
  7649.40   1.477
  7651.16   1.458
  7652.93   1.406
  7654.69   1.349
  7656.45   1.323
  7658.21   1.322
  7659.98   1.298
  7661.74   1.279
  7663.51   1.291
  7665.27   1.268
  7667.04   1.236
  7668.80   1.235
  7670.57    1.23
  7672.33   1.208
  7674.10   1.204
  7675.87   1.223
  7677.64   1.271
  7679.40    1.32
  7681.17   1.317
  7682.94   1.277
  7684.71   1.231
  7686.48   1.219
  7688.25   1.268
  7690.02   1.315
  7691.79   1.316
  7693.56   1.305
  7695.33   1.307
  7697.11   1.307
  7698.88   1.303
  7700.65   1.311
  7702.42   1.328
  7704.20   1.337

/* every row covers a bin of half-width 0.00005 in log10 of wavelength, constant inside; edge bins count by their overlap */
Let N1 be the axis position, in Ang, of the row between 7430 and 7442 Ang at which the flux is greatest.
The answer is 7434.08 Ang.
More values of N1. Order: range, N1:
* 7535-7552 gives 7535.77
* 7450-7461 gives 7459.81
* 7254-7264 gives 7254.83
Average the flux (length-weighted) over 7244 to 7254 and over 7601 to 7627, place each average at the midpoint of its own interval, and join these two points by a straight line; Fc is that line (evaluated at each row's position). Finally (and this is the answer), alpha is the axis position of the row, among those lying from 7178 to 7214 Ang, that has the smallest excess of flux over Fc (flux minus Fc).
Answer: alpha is 7194.94 Ang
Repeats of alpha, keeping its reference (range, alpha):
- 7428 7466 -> 7442.65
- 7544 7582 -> 7549.66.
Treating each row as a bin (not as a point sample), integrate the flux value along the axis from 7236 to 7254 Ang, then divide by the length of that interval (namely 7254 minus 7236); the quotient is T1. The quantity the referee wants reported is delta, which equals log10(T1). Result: 0.151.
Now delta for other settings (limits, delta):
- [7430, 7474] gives 0.125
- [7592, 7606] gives 0.150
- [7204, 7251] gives 0.151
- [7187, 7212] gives 0.132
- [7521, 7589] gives 0.137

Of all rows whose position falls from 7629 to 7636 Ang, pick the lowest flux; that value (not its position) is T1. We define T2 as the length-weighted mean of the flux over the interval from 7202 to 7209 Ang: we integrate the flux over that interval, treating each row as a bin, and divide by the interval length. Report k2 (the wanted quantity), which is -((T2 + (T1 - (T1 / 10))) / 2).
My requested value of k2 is -1.27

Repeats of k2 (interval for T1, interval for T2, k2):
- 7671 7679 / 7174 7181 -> -1.25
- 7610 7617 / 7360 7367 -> -1.20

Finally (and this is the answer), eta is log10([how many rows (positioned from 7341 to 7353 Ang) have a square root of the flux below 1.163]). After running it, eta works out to 0.85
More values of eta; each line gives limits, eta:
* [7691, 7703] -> 0.85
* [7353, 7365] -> 0.60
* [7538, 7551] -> 0.70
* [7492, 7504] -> 0.78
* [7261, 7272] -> 0.70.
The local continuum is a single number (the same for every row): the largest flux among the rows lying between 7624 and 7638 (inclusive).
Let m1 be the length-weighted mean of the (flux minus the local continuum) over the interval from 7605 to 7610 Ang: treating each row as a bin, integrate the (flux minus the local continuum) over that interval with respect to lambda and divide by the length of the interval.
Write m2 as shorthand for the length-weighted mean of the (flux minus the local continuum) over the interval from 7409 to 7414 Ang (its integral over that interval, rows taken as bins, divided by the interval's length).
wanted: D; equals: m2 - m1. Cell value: -0.038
